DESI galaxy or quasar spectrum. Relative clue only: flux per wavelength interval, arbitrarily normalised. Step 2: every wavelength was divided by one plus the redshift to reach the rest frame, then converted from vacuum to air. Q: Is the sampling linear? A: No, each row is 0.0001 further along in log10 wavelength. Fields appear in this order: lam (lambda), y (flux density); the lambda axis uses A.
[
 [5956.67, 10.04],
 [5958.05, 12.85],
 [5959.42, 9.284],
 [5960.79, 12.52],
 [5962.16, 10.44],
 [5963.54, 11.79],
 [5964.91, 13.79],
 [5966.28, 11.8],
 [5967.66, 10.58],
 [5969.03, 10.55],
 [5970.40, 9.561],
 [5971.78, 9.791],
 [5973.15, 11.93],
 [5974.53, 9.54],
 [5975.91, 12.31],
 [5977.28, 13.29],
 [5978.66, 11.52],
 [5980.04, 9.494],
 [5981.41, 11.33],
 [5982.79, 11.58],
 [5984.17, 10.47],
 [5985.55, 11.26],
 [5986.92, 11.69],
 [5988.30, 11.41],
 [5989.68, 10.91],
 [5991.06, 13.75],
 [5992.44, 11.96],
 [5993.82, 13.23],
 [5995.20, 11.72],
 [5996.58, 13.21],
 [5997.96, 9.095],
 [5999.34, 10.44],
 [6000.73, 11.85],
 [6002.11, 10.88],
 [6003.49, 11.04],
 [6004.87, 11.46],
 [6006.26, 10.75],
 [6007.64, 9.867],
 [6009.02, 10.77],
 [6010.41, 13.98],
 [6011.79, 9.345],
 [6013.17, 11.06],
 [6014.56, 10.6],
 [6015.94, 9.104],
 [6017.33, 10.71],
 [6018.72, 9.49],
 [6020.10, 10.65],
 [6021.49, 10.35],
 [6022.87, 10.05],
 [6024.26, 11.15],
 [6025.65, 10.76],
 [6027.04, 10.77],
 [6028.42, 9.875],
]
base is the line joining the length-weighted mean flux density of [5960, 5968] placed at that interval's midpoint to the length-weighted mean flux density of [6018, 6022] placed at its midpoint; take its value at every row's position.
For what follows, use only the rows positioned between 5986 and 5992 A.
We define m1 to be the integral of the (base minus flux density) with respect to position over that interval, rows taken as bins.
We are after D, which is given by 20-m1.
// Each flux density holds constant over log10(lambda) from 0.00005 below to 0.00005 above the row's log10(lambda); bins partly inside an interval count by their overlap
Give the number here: 25.0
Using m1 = -5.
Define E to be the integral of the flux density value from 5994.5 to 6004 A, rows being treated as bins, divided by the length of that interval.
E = 11.18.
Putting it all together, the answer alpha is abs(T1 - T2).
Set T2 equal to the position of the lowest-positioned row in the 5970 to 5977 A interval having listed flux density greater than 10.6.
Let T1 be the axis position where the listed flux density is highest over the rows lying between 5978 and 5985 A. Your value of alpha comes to 9.6 A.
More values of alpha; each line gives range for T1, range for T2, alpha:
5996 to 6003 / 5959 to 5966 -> 35.8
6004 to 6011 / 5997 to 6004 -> 9.7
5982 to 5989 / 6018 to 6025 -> 33.2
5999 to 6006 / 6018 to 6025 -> 19.4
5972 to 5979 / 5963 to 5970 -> 13.7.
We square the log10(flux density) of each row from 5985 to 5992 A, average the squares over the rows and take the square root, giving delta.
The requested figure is 1.07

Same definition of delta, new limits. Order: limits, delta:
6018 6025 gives 1.01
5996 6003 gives 1.04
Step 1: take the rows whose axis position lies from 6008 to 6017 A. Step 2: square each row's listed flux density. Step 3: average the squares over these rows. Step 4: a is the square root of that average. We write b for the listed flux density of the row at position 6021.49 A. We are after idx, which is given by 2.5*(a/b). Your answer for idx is 2.64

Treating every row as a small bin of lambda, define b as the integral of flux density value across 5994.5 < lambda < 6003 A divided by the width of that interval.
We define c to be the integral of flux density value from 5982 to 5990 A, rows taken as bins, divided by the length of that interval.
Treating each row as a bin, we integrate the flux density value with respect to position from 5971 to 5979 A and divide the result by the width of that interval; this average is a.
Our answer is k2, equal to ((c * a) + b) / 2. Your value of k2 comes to 69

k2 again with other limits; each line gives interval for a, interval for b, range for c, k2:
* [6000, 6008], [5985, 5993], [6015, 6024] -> 62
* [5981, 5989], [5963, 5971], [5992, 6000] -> 71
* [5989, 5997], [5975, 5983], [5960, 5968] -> 79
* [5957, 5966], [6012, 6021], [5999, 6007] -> 70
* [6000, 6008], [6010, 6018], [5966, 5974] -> 64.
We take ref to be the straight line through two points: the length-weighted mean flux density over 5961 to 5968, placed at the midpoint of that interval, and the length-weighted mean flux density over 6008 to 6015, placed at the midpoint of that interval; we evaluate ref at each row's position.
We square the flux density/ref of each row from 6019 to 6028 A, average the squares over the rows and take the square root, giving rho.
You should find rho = 0.97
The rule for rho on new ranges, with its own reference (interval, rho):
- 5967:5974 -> 0.90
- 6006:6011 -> 1.03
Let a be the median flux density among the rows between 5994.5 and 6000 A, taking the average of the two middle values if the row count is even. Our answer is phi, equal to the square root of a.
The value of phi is 3.33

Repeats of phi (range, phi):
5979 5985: 3.30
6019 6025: 3.24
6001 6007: 3.31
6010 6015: 3.29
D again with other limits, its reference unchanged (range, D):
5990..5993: 24.9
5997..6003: 19.7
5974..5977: 19.5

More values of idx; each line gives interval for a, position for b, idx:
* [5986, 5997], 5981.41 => 2.71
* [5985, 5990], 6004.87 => 2.47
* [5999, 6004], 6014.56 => 2.61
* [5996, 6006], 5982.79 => 2.42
